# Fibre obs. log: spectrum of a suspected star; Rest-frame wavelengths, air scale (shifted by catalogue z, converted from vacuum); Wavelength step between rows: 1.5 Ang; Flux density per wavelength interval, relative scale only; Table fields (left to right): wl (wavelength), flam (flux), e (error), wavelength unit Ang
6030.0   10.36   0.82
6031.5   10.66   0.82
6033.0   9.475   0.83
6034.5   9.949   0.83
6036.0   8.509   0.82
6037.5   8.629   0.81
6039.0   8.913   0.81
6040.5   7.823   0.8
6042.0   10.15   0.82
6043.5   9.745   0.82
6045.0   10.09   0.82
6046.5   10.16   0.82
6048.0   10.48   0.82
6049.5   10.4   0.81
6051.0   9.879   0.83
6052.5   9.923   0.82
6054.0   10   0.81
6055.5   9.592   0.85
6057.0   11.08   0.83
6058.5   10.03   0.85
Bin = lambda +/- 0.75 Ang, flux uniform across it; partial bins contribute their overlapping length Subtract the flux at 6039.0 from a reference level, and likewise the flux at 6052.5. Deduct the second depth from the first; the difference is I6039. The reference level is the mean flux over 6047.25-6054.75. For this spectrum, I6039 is 1.0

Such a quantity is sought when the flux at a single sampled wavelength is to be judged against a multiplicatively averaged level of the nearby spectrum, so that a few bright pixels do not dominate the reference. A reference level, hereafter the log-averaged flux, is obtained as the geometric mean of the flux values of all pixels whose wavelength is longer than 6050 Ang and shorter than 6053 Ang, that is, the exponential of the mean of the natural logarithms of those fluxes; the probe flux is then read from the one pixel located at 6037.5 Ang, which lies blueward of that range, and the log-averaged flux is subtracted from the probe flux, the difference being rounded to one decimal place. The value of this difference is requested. -1.3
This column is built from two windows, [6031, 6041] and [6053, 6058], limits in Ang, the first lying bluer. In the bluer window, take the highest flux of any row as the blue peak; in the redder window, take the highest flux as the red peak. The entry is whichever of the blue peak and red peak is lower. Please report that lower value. 10.7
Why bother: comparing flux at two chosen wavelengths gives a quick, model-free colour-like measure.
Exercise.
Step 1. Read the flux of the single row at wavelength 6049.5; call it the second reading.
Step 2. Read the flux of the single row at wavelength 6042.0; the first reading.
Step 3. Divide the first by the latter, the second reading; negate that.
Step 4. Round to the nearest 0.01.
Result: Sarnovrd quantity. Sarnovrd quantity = -0.98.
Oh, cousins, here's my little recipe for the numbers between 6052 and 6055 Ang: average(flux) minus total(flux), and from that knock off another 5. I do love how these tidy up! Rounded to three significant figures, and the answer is -15.0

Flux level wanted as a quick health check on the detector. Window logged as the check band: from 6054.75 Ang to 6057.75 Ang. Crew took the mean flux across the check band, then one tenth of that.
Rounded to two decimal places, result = 1.03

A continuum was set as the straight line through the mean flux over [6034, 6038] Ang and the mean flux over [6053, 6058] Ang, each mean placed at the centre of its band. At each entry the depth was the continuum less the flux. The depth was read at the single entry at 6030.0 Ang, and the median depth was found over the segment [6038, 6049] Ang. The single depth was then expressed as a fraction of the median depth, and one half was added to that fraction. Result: 4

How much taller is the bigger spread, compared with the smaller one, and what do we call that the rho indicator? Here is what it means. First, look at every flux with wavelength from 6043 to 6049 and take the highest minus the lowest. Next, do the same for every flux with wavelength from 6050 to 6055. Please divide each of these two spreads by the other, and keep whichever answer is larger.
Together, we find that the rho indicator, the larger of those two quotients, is 6.1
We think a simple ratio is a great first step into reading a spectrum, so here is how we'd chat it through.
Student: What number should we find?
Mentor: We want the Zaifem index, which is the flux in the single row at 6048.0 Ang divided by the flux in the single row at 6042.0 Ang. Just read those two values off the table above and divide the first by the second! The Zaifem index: 1.03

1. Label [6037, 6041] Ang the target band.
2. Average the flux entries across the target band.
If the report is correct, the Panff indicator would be 8.5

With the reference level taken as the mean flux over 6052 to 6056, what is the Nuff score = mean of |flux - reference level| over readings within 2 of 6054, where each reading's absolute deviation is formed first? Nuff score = 0.16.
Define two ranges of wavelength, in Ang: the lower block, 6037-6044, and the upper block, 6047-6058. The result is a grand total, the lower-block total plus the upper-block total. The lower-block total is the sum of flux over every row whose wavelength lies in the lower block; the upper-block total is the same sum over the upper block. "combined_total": 117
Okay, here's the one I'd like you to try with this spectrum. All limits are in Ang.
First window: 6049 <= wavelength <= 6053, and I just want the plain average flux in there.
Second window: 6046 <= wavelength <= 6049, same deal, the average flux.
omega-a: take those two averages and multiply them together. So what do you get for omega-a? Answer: 104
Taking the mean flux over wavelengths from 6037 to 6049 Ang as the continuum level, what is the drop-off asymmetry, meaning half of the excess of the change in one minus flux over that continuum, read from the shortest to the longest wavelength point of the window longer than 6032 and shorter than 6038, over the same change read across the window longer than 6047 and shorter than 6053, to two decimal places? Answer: 0.02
